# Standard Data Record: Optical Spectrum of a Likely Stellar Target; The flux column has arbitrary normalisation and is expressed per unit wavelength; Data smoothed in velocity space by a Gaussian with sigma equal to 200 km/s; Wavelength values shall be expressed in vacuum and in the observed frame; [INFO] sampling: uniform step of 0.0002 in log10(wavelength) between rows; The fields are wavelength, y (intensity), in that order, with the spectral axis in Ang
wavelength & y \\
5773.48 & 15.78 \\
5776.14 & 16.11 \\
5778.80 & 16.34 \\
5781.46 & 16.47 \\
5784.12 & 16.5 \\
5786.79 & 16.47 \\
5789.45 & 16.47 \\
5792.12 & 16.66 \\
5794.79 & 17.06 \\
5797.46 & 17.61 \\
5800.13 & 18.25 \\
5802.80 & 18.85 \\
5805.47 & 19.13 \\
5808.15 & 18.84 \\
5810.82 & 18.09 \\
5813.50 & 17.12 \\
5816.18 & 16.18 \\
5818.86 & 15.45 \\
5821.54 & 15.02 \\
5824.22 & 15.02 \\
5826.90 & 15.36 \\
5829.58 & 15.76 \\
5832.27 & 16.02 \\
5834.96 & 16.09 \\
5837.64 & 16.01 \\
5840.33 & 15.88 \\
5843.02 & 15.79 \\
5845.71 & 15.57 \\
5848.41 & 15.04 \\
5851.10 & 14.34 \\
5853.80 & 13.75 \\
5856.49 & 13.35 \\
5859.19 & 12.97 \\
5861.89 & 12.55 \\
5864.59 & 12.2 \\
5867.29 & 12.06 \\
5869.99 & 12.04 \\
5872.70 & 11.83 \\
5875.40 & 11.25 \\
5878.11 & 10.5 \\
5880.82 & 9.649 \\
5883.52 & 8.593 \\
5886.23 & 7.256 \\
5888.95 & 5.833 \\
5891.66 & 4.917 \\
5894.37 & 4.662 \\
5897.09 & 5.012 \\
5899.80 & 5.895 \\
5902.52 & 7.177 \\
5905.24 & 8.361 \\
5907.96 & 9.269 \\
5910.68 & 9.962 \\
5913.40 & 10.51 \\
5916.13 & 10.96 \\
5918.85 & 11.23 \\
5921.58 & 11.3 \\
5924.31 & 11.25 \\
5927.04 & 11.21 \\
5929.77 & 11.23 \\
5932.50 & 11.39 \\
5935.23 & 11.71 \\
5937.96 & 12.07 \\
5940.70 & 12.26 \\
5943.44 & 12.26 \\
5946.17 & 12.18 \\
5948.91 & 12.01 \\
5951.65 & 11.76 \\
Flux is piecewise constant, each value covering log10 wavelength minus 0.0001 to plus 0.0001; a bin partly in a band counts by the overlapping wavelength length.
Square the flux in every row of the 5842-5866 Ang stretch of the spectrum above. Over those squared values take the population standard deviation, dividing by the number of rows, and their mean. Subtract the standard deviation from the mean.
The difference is 161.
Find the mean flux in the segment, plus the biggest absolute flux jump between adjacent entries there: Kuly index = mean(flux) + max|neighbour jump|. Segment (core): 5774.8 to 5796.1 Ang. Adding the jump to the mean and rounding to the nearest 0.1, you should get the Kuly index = 16.9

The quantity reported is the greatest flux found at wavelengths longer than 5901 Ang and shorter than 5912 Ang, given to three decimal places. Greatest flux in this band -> 9.962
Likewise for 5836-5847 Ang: 16.010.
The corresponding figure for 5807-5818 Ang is 18.840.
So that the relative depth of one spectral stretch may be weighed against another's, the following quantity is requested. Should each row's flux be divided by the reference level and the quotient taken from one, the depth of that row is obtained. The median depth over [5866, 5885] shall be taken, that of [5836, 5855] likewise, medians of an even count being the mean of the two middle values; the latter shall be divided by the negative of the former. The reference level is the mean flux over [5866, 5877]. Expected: 7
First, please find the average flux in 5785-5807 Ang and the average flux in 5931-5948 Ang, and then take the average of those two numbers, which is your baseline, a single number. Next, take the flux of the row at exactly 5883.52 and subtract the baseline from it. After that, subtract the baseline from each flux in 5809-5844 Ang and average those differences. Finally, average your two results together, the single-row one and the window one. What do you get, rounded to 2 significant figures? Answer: -2.5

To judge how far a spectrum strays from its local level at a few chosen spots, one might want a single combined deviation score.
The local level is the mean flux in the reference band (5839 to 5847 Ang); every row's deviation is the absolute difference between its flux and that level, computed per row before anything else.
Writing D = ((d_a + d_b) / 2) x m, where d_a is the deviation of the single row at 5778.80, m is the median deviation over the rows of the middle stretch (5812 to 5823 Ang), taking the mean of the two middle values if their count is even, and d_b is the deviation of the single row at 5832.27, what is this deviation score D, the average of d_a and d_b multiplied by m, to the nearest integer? 0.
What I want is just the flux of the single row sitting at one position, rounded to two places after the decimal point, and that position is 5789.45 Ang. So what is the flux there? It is 16.47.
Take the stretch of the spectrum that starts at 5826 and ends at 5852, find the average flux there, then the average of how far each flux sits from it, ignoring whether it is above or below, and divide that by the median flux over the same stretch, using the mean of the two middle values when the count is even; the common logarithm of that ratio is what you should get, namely -1.6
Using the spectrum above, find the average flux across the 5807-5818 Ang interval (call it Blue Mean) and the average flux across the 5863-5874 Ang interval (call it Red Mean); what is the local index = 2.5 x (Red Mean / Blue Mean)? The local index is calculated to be 1.7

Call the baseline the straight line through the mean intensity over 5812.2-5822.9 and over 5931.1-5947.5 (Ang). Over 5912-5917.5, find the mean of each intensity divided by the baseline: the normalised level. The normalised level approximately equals 0.84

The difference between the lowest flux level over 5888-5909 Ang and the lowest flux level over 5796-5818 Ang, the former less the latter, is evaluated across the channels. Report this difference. -11.5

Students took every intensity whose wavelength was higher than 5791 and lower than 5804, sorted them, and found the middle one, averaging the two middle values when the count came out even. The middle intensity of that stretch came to 17.6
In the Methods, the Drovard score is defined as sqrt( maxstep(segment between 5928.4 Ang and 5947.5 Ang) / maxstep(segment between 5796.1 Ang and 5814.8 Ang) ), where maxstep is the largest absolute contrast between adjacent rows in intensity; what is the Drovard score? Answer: 0.61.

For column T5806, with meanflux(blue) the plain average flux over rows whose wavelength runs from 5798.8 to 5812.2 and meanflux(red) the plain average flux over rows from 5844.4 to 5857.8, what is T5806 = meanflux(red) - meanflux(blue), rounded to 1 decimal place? -4.2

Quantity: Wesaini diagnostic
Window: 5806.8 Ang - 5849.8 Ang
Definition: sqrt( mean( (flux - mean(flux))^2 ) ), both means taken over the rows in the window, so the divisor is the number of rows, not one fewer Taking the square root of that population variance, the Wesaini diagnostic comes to 1.0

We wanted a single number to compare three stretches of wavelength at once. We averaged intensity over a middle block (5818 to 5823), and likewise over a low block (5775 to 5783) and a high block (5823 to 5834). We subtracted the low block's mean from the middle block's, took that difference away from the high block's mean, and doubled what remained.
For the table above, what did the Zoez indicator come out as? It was 33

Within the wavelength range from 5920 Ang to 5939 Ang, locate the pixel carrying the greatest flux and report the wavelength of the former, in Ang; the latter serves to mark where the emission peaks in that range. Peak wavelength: 5937.96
